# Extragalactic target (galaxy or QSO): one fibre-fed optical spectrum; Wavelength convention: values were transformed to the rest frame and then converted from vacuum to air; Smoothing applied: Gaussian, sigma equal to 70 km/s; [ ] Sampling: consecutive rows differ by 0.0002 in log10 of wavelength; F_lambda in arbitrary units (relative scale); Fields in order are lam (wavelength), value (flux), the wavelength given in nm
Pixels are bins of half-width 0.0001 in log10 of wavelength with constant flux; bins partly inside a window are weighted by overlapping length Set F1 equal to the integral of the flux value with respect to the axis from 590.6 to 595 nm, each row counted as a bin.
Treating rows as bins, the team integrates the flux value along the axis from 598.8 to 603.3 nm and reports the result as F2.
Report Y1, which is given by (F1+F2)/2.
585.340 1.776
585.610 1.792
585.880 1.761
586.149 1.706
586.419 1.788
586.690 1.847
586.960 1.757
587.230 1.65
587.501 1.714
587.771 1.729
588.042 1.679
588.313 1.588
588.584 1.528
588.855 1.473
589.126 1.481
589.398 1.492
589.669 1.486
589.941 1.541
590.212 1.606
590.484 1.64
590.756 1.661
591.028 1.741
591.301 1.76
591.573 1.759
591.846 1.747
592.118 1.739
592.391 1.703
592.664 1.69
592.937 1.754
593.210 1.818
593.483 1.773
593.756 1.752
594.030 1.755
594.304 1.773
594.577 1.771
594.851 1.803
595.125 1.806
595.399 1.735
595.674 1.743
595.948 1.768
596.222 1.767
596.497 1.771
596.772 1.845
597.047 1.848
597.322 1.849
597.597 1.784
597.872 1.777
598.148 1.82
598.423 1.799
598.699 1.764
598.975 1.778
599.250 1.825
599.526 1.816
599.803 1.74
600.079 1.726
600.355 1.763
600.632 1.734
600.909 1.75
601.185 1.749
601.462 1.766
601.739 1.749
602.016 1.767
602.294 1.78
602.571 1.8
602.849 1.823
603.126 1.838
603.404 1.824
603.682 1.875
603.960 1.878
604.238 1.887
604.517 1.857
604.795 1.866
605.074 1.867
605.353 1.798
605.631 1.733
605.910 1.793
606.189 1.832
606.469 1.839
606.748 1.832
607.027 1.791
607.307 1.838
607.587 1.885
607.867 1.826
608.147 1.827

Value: 7.84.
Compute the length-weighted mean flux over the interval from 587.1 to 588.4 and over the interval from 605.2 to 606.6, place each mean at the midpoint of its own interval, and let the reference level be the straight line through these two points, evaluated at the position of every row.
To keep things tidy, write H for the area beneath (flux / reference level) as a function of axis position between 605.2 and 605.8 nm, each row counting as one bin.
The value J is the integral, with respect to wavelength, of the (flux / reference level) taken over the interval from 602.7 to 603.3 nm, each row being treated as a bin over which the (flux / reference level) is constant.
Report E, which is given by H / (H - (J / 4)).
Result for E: 1.4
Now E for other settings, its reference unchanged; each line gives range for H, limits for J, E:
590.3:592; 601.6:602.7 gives 1.2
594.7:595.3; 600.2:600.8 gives 1.3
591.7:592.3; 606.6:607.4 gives 1.5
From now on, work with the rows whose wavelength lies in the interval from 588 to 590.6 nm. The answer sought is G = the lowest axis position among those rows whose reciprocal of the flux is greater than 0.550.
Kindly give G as 588.042 nm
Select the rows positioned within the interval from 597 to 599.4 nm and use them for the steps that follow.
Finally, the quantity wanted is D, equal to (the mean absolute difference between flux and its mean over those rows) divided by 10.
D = 0.0027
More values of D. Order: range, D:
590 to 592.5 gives 0.0048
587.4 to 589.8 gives 0.0092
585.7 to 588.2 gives 0.0046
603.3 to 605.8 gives 0.0039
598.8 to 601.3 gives 0.0028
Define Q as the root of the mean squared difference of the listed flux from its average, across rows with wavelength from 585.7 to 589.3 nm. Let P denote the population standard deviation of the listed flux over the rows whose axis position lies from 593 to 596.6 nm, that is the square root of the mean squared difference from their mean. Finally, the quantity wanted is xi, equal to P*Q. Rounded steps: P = 0.023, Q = 0.114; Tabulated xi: 0.0027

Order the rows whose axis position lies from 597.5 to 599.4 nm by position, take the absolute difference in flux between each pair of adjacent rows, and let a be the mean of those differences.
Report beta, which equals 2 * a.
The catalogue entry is 0.06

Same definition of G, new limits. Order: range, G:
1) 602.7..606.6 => 605.353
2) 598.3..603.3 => 598.423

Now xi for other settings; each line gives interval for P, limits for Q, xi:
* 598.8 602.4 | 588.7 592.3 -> 0.0032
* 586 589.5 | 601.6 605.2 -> 0.0053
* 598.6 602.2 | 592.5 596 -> 0.0009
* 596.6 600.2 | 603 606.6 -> 0.0016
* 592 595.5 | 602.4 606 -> 0.0015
